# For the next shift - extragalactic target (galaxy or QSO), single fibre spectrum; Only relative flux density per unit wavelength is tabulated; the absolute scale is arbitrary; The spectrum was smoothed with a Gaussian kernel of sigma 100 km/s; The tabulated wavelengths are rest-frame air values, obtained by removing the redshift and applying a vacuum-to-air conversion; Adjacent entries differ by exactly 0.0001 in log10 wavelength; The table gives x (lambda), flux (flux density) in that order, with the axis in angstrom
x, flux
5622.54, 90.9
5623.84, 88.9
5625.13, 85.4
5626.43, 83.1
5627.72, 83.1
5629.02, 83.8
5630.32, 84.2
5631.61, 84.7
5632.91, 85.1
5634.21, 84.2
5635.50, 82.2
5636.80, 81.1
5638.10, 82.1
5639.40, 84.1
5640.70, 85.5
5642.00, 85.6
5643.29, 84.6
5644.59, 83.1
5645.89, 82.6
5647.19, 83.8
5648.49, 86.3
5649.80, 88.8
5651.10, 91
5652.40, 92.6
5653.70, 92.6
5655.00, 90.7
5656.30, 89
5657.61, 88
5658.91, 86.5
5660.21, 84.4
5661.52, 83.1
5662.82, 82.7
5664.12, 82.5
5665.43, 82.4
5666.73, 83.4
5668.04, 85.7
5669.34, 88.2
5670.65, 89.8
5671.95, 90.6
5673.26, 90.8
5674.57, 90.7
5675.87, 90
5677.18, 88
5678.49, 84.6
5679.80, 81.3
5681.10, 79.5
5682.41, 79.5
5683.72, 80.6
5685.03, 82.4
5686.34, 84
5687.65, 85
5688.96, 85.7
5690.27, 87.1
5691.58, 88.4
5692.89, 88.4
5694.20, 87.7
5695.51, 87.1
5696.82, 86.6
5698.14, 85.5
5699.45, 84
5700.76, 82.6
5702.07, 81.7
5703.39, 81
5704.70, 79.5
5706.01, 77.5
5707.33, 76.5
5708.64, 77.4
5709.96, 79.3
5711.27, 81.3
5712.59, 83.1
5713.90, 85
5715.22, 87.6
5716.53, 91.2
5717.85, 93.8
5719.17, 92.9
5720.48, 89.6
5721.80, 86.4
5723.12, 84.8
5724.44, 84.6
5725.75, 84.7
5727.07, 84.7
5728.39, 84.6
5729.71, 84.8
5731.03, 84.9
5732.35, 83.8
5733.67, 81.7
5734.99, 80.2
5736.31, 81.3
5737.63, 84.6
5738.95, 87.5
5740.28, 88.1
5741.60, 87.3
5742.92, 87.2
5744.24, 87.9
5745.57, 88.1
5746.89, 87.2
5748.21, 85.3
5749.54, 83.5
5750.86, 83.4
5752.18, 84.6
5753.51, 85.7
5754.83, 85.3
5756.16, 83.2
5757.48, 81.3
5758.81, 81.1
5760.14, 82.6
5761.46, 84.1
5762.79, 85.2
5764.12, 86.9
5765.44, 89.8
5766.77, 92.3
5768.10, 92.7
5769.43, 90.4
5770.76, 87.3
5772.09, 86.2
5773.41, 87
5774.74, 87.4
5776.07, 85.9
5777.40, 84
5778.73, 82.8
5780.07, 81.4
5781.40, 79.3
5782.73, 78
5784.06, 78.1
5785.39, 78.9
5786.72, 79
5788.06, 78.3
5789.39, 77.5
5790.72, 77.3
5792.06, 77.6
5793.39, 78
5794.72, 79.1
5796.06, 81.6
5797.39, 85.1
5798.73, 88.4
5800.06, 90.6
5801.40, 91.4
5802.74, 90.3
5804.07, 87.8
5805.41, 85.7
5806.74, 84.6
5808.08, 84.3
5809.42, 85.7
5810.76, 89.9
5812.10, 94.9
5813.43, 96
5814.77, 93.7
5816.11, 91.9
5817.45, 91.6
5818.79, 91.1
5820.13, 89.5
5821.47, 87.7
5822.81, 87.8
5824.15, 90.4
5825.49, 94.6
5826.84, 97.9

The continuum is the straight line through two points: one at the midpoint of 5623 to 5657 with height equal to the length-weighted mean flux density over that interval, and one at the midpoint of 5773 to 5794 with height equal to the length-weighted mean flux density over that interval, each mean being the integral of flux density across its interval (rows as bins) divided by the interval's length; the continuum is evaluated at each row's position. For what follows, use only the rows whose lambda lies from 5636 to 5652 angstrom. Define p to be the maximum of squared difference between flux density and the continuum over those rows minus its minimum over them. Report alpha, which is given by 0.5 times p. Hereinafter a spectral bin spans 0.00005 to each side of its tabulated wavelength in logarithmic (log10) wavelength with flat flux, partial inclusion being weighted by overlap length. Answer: 16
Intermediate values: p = 32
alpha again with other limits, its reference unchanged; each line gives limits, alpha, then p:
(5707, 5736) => 59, 118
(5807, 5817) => 126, 251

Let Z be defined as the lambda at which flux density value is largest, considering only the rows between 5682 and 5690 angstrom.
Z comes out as 5688.96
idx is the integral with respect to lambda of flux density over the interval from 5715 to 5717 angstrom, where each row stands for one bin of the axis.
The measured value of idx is 180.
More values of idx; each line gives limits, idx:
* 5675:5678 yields 267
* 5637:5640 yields 248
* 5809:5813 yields 364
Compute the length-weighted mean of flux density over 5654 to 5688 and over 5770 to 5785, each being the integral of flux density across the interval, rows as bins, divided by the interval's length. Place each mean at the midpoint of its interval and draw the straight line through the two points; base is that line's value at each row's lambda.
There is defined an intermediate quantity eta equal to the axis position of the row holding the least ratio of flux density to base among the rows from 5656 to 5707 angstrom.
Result 5706.01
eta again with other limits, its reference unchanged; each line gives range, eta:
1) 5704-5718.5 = 5707.33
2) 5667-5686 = 5681.10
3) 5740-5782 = 5781.40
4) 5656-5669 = 5665.43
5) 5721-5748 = 5734.99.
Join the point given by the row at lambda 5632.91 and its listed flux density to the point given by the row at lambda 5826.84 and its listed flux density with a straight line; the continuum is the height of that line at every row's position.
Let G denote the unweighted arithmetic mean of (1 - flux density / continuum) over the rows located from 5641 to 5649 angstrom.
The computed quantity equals 0.02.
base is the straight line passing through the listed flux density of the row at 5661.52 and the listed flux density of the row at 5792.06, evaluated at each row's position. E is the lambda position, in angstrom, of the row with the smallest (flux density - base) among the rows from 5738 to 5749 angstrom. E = 5748.21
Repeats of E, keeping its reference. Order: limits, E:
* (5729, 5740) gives 5734.99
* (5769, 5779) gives 5778.73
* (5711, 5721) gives 5711.27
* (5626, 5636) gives 5635.50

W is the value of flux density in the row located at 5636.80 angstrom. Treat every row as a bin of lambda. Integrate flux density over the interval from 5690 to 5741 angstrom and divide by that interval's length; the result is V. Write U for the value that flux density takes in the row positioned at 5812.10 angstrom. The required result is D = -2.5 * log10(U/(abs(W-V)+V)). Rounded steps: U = 94.9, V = 84.6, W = 81.1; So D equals -0.08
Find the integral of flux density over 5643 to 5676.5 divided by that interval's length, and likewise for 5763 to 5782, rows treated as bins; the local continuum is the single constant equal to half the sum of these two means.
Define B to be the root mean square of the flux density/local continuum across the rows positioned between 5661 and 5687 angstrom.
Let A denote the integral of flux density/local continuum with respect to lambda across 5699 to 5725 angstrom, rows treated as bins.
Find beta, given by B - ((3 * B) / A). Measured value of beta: 0.862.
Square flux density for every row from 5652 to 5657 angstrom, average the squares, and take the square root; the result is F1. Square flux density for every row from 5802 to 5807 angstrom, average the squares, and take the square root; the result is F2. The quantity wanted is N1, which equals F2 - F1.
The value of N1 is -4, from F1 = 91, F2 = 87.1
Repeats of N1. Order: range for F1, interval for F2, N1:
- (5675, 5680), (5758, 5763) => -3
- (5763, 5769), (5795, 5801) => -4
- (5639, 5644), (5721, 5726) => 0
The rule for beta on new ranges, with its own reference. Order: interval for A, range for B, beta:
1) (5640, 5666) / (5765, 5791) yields 0.853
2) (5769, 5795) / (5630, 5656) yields 0.867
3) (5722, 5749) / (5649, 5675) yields 0.896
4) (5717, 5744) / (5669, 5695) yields 0.881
